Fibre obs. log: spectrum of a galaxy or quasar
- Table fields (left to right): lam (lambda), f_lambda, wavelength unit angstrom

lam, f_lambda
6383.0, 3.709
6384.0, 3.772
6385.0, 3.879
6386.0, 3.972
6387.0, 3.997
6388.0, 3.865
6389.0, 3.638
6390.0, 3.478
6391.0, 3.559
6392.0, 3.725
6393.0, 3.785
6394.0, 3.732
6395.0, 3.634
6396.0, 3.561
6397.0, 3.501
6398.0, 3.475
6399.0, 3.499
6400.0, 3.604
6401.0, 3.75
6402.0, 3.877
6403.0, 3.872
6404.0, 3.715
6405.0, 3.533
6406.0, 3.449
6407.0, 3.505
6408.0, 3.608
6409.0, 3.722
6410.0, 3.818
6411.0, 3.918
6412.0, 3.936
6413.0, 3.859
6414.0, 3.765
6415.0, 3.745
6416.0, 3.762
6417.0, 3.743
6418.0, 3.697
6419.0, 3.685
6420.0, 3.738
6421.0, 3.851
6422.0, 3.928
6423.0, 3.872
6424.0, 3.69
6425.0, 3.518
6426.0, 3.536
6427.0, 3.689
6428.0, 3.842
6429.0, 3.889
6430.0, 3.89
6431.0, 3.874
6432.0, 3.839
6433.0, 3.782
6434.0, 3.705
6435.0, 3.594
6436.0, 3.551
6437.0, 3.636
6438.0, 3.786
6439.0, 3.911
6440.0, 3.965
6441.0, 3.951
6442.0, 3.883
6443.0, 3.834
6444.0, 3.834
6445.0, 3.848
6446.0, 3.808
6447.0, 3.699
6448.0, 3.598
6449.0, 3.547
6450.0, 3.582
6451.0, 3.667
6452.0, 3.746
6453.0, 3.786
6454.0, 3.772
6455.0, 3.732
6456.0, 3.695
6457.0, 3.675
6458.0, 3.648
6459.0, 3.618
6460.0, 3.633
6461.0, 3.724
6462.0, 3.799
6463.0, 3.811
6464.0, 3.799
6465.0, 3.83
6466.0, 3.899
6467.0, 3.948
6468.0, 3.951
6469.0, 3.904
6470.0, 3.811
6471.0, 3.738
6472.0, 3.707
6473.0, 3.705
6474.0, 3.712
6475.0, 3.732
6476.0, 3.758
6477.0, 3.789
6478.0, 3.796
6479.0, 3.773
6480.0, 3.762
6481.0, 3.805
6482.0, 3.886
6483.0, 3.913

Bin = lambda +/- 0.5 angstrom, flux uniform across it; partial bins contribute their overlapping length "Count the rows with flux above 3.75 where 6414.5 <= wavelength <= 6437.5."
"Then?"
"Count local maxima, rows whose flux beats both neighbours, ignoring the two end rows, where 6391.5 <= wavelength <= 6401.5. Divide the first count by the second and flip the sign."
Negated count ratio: -10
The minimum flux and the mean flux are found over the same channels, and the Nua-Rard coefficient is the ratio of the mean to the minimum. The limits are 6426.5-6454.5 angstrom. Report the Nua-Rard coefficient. 1.062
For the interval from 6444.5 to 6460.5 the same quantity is 1.041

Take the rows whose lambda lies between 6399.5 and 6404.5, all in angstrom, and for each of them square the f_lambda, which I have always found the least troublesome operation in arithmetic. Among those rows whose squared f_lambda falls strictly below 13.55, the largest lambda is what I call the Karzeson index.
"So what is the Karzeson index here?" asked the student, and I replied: 6400.0 angstrom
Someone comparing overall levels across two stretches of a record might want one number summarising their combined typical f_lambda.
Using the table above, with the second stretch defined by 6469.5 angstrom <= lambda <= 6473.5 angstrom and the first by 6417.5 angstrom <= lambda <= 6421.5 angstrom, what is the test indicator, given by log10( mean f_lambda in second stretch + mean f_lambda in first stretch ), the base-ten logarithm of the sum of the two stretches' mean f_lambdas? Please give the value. 0.8741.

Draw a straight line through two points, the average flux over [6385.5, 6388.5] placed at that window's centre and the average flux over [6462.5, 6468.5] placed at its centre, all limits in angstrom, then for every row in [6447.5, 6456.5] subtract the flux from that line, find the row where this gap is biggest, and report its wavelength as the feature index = 6449.0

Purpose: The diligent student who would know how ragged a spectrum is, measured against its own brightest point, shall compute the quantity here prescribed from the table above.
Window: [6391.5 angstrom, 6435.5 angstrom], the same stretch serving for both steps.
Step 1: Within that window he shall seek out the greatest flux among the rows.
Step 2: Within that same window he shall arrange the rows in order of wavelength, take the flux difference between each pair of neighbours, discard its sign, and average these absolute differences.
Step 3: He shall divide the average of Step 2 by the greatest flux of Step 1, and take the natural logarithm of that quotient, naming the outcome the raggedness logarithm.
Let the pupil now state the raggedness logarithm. -3.94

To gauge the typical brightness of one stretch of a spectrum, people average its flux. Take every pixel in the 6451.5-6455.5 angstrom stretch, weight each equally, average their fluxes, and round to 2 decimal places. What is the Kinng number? 3.76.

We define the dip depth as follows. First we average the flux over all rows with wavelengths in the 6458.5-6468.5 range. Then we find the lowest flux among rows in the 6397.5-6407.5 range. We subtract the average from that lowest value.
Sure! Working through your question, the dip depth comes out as -0.352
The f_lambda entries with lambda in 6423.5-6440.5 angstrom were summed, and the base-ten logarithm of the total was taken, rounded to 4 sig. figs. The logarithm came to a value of 1.804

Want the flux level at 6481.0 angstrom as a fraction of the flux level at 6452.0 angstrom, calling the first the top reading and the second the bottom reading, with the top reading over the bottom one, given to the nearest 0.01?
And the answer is 1.02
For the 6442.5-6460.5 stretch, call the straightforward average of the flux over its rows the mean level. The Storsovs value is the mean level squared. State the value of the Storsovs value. 13.74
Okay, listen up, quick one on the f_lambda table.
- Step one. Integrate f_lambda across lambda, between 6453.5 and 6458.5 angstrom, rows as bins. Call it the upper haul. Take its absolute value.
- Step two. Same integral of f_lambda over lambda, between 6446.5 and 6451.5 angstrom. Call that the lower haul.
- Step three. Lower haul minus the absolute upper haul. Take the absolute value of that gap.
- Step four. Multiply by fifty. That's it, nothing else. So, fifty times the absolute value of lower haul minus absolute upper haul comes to 21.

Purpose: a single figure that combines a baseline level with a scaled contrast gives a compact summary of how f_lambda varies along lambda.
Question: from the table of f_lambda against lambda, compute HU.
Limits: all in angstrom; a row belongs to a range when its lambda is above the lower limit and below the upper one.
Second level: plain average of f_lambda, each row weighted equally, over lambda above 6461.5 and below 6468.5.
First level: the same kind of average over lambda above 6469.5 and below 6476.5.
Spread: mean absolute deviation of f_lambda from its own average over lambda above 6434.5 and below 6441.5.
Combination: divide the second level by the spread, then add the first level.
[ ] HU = 29.2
